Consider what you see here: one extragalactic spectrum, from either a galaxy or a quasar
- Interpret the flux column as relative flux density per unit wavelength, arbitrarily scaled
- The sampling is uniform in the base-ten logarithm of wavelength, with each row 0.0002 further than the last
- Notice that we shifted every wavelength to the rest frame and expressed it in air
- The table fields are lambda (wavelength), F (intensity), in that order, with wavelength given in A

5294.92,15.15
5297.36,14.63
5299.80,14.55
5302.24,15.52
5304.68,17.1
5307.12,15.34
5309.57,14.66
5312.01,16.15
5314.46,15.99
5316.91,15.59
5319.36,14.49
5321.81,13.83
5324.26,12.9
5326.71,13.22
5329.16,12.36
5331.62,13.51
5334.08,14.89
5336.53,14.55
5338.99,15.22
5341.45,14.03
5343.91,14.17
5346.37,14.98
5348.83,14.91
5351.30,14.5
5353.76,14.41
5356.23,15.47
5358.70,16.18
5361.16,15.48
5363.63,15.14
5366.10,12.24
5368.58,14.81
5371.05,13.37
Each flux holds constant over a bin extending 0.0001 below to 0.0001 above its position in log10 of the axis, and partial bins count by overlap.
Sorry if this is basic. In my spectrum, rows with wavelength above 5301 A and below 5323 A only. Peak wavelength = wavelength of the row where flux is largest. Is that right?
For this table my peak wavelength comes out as 5304.68 A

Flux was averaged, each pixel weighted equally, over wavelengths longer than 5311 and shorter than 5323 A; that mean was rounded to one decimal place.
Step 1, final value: 15.2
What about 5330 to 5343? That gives 14.4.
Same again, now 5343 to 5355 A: 14.6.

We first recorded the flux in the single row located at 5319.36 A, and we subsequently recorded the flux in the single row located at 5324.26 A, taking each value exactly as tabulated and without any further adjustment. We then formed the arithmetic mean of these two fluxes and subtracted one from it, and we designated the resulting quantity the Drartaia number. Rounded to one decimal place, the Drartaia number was 12.7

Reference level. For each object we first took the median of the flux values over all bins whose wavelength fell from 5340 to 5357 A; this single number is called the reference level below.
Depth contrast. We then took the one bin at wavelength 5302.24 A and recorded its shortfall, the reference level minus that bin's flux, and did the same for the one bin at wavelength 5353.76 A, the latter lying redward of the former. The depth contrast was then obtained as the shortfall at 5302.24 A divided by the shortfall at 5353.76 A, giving -11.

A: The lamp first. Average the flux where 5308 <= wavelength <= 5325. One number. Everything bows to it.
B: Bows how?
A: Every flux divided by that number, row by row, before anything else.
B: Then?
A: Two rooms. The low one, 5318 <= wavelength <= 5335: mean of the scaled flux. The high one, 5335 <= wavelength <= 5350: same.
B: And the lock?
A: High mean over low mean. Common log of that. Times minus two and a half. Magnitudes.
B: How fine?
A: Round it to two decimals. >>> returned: -0.08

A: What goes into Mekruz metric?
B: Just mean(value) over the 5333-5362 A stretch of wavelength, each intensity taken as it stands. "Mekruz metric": 14.9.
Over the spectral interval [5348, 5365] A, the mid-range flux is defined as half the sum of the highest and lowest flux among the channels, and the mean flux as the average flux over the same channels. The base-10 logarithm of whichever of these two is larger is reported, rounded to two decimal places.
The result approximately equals 1.18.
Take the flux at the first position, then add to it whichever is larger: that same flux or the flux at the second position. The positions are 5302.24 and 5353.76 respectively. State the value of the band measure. 31.0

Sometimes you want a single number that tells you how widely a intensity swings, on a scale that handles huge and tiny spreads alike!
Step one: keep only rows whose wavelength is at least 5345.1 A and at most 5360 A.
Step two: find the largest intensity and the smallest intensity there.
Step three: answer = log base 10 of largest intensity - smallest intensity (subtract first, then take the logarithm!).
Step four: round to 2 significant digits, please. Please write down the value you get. 0.25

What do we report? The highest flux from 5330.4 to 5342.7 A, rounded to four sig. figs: 15.22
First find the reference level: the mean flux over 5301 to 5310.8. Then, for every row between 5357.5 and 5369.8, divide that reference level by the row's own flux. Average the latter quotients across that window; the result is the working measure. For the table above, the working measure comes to 1.07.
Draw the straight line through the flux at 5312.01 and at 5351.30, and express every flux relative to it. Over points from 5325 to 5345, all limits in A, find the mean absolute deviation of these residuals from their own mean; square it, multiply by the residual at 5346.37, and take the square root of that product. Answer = 0.48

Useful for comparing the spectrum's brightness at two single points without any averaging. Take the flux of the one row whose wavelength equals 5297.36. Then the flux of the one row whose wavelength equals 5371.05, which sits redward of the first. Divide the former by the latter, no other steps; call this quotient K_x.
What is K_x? 1.09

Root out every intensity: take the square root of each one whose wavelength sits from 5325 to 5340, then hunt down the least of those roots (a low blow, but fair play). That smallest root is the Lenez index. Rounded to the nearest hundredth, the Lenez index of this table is 3.52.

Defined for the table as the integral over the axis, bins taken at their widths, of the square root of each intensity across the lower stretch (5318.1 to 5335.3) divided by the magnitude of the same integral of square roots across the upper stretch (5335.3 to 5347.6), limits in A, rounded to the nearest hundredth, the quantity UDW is 1.35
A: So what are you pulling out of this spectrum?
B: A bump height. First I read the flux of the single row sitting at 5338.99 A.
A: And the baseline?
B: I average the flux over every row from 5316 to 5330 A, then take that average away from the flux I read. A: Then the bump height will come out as 1.5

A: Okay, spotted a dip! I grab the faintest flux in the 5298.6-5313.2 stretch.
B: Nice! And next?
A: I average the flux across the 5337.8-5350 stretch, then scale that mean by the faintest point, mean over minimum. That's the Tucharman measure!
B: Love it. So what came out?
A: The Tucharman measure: 1.01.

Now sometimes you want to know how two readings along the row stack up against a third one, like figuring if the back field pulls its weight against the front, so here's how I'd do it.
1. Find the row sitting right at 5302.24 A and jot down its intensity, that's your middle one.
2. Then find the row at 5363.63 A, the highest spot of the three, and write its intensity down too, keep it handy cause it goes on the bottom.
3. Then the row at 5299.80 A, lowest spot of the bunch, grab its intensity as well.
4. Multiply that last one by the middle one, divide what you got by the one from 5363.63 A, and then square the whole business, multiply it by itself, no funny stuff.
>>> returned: 222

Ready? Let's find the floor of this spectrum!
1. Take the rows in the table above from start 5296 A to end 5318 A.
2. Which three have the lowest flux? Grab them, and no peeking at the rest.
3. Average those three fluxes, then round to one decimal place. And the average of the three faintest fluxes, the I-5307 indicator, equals 14.6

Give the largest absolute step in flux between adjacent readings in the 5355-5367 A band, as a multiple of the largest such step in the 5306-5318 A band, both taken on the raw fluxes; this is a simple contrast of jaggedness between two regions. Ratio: 1.9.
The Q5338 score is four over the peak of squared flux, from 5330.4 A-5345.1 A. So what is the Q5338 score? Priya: 0.0173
